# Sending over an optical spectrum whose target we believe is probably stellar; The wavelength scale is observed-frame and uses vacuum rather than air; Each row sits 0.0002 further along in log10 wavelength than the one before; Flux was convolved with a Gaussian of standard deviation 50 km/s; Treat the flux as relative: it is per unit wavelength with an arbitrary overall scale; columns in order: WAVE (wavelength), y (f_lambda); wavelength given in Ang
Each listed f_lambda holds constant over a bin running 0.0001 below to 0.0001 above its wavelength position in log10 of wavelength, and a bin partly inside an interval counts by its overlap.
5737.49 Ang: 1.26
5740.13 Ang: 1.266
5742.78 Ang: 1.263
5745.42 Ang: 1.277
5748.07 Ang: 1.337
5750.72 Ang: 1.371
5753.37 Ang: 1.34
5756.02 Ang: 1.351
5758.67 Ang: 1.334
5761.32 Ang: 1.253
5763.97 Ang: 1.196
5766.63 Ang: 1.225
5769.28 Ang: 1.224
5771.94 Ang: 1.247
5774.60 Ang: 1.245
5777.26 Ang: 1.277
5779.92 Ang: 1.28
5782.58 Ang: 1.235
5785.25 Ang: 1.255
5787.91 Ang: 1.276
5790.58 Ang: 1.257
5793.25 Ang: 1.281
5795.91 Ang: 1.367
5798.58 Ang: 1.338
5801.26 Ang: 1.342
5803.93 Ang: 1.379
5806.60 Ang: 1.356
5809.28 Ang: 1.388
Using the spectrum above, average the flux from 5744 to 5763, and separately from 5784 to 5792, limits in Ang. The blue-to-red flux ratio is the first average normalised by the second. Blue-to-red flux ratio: 1.05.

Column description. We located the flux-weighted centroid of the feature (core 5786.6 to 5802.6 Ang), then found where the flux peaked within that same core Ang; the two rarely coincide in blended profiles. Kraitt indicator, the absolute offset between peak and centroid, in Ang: 1.2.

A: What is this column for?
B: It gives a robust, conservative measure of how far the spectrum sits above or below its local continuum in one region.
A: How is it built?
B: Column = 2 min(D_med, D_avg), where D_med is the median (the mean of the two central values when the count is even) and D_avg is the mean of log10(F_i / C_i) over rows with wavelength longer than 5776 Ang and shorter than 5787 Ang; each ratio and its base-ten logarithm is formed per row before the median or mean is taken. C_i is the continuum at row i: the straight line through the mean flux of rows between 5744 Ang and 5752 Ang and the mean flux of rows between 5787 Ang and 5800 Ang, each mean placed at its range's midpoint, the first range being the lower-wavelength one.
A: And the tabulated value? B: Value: -0.03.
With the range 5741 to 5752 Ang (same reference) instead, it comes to -0.01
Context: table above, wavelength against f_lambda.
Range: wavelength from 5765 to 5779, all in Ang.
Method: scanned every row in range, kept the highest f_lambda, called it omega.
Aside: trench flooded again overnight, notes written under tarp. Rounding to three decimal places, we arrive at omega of 1.277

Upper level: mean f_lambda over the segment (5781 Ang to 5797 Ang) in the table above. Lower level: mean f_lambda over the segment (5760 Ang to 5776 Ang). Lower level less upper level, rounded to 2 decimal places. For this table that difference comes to -0.05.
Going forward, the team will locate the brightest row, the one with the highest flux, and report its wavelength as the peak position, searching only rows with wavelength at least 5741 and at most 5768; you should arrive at 5750.72 Ang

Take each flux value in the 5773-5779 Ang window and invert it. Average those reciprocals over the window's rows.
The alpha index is 0.793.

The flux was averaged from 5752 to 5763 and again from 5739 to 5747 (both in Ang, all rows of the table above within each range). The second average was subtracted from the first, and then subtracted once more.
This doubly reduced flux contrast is -1.22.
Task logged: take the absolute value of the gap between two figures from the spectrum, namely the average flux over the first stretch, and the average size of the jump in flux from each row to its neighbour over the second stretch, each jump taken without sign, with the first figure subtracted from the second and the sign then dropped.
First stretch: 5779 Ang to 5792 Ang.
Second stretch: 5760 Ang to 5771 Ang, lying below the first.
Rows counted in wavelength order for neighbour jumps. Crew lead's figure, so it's 1.23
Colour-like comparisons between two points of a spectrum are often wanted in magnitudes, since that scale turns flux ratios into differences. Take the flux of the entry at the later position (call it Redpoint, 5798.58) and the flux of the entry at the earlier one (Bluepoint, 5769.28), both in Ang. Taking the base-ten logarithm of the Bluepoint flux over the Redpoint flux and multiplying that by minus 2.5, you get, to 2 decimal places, 0.10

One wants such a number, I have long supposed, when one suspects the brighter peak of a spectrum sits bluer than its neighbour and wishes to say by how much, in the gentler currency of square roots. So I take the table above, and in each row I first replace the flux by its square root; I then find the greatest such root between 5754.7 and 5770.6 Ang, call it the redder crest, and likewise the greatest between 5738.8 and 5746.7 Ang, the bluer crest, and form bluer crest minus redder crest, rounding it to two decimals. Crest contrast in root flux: -0.03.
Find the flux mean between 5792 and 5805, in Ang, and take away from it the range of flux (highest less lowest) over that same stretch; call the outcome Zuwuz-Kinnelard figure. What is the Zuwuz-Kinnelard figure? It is 1.24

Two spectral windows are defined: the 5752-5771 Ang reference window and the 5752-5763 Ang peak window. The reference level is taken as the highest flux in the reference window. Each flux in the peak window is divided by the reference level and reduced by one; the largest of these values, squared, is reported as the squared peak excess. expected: 0.0000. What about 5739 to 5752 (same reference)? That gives 0.0002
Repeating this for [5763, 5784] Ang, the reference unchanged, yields 0.0028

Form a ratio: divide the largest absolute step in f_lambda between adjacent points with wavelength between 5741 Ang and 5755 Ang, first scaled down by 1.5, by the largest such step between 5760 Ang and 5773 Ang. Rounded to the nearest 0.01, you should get 0.70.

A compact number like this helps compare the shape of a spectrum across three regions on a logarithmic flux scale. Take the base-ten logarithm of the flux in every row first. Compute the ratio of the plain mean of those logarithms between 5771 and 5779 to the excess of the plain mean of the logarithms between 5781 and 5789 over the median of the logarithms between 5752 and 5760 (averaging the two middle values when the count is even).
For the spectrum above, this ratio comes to -3.5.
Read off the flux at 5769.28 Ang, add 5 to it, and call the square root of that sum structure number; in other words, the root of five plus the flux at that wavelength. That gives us 2.495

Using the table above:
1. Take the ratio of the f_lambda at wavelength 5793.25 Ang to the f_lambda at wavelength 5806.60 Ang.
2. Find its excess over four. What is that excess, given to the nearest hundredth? -3.06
